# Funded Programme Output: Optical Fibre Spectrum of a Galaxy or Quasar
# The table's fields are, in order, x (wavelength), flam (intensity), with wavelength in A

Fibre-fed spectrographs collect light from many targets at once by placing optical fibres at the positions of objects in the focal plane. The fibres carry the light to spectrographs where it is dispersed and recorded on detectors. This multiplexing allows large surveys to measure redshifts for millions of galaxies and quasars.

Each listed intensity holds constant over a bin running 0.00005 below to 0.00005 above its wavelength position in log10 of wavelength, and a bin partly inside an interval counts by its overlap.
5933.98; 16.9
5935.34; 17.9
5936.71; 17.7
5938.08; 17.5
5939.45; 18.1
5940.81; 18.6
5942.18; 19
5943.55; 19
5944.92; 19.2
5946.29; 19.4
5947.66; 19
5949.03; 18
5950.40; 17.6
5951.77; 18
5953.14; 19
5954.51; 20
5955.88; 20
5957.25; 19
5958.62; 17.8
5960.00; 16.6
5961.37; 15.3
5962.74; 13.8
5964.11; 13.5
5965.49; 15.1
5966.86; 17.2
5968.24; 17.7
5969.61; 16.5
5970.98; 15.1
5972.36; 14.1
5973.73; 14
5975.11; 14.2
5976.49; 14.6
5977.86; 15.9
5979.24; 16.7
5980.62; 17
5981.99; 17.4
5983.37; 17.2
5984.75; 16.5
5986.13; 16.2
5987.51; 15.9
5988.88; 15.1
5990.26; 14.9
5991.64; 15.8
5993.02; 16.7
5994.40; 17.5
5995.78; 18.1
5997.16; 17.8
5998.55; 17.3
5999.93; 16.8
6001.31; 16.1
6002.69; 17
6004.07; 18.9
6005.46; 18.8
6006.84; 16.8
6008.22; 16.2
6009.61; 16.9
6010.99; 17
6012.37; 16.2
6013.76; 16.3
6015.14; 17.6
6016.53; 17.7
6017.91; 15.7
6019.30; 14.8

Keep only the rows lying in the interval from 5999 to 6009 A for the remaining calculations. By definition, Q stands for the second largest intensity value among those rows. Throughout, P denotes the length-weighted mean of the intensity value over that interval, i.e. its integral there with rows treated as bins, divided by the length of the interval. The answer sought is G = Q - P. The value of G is 1.6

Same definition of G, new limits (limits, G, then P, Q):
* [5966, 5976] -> 1.7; 15.5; 17.2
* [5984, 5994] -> 0.6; 15.9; 16.5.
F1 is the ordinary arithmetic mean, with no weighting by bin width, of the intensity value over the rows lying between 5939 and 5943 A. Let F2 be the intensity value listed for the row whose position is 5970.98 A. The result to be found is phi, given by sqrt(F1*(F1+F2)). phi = 25.0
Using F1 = 18.57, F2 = 15.1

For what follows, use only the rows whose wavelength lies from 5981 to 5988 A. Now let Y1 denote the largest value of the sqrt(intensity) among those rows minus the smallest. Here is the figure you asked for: 0.18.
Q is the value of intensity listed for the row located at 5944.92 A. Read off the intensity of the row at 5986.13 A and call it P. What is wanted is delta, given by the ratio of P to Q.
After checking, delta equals 0.84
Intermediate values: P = 16.2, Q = 19.2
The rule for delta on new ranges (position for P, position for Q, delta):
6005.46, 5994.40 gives 1.07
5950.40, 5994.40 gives 1.01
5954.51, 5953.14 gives 1.05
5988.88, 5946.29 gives 0.78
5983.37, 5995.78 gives 0.95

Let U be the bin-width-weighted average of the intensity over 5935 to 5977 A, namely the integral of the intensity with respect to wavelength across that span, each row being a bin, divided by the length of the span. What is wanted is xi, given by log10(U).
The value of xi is 1.23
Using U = 17.2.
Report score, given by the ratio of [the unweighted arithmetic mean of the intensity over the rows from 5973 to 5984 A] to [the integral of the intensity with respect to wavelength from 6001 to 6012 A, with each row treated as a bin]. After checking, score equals 0.084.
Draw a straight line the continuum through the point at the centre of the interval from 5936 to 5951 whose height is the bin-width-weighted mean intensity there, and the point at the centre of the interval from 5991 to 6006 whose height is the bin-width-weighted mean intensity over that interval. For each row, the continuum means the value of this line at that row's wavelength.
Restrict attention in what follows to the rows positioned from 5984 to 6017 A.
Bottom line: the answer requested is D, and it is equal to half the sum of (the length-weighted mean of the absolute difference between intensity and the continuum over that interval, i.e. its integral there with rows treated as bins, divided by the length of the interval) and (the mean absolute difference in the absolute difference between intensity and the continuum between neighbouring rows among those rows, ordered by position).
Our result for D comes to 0.7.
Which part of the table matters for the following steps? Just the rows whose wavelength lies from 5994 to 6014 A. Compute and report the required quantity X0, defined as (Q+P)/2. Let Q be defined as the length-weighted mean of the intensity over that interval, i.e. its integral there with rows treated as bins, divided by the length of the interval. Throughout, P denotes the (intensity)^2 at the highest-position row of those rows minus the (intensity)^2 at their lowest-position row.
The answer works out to -12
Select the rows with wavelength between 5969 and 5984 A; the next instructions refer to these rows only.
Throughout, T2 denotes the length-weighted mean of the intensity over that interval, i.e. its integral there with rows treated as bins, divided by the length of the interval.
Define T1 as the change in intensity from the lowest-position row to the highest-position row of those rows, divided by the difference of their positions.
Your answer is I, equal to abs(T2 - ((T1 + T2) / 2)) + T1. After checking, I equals 7.9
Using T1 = 0.05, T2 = 15.7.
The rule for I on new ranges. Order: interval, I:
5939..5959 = 9.4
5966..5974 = 7.7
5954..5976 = 8.0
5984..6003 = 8.3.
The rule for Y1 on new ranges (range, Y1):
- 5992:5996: 0.17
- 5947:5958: 0.28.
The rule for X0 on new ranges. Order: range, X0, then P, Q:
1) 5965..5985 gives 30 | 44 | 15.9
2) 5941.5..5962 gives -54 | -127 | 18.5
